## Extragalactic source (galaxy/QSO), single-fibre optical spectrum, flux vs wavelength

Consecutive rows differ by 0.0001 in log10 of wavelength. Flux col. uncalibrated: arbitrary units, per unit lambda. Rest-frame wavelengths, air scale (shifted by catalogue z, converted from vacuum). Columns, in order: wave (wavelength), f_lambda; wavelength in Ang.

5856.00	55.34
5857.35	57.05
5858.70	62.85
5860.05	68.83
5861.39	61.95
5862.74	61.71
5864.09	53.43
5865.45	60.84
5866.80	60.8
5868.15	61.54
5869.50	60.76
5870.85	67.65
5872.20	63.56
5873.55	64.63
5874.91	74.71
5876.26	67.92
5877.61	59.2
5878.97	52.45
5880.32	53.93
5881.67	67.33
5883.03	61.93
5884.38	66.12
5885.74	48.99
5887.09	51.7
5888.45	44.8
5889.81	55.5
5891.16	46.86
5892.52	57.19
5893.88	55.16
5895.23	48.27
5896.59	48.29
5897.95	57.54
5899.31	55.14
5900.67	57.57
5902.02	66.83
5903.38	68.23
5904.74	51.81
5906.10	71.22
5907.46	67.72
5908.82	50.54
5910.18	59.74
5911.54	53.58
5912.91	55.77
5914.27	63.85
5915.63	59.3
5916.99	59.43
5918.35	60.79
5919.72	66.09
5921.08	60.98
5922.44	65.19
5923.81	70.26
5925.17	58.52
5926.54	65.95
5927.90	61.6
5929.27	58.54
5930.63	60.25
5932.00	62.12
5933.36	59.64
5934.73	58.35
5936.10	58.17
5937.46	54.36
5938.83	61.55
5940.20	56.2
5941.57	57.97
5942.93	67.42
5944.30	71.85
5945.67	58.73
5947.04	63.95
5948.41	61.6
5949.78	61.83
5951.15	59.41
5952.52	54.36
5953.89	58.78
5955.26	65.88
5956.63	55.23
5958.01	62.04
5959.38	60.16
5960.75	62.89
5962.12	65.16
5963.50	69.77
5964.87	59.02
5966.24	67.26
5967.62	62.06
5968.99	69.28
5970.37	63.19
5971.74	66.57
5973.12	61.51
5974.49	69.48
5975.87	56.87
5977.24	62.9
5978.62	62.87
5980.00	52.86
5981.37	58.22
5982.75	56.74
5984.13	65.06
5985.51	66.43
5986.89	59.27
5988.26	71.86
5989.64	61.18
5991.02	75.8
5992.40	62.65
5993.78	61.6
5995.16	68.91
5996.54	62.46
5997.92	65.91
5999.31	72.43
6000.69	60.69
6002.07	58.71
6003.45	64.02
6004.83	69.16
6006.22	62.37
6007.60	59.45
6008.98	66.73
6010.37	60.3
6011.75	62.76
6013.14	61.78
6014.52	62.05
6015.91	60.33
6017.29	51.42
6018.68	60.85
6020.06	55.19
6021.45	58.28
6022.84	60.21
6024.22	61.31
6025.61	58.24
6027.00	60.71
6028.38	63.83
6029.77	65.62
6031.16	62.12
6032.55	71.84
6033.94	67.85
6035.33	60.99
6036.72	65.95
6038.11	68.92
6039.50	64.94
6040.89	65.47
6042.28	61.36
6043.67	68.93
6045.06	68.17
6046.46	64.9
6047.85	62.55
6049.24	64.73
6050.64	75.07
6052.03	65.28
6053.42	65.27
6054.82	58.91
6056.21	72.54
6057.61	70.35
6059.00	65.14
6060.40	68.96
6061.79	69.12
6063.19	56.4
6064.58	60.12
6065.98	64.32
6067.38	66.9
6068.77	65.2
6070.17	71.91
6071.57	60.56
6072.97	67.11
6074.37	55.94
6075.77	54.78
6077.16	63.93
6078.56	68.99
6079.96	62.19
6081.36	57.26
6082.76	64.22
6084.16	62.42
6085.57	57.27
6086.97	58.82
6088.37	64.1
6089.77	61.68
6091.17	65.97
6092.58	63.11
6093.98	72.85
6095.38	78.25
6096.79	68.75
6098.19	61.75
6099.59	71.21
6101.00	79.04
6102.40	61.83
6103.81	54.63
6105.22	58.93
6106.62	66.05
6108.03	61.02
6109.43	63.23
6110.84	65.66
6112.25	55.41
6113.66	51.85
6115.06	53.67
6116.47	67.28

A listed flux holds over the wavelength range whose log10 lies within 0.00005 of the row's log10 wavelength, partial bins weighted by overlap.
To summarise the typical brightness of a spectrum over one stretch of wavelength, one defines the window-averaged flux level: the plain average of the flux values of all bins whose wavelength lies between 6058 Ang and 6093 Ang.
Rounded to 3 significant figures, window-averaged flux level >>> 63.1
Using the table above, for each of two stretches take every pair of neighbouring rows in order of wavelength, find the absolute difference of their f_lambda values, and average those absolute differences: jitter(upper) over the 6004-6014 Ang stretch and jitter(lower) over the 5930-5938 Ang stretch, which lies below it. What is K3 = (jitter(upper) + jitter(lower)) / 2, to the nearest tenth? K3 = 3.2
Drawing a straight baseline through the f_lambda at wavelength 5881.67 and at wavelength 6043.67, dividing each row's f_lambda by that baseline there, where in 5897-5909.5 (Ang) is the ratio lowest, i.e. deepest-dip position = 5908.82 Ang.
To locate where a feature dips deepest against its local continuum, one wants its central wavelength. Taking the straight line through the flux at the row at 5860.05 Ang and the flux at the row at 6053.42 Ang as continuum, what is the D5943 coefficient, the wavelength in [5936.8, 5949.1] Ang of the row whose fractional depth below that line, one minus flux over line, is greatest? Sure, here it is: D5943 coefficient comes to 5937.46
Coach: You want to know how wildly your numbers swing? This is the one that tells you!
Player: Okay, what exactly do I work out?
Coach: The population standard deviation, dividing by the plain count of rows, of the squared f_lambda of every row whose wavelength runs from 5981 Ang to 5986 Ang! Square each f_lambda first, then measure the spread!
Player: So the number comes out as 517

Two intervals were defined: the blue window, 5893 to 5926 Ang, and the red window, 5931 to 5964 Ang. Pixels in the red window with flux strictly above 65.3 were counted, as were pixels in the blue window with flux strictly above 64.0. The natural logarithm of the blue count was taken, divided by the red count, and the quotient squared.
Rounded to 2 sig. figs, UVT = 0.24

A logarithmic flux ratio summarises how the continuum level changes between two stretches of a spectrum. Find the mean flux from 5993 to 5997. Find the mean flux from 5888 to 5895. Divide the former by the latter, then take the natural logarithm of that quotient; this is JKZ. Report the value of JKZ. 0.215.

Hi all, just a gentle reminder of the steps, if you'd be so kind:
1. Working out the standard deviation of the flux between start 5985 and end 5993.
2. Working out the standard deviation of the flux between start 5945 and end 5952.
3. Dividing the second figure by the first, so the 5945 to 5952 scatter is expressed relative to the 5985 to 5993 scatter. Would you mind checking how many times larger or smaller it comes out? 0.32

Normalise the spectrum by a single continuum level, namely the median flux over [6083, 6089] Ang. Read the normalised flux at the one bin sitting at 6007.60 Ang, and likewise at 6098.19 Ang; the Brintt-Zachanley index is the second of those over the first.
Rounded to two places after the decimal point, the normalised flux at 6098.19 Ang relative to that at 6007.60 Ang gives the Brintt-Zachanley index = 1.04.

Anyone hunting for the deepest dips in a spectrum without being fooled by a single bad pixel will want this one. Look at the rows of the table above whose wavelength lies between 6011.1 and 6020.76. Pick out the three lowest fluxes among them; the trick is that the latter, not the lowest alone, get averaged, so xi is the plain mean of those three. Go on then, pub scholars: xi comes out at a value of 55.6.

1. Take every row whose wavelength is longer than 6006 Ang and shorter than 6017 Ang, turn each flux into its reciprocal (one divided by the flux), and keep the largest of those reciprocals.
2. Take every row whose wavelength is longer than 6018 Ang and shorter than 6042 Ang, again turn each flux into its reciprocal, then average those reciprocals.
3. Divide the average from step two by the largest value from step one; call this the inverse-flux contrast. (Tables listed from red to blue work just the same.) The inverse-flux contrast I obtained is 0.95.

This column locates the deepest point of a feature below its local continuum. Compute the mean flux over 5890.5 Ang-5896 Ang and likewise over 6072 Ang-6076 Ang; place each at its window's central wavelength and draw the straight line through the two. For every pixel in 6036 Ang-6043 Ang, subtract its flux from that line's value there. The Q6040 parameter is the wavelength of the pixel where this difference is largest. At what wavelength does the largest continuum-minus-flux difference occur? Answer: 6042.28 Ang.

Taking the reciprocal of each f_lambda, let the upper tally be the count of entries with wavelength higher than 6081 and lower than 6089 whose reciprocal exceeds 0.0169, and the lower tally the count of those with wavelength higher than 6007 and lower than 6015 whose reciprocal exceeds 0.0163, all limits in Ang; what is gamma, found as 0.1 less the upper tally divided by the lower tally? -1.4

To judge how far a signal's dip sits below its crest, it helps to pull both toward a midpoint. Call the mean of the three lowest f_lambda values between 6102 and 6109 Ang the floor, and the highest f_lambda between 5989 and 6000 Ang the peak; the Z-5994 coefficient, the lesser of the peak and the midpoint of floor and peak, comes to 67.0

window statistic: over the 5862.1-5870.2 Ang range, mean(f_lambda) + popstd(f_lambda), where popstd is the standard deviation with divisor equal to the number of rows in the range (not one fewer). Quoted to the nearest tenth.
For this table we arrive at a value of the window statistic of 62.7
